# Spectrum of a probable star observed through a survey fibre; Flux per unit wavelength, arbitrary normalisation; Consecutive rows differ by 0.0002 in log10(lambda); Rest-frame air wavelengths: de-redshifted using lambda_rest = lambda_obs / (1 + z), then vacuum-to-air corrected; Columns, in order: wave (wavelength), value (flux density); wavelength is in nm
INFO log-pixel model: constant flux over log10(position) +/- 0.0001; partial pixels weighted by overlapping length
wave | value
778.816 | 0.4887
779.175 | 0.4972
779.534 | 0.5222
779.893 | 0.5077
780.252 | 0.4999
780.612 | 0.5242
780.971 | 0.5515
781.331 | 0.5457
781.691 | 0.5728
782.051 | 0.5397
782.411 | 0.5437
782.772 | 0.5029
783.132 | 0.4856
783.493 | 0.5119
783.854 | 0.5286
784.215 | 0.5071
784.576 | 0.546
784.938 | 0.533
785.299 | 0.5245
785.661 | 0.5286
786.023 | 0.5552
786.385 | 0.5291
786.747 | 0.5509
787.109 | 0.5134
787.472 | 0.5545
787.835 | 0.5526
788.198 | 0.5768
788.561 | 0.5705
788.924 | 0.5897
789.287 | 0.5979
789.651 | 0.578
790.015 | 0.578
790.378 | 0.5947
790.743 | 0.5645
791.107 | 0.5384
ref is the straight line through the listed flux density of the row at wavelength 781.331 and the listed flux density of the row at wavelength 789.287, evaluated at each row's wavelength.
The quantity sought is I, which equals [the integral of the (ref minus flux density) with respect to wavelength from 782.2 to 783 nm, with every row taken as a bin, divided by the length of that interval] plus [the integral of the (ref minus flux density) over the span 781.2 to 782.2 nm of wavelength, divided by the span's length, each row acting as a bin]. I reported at 0.027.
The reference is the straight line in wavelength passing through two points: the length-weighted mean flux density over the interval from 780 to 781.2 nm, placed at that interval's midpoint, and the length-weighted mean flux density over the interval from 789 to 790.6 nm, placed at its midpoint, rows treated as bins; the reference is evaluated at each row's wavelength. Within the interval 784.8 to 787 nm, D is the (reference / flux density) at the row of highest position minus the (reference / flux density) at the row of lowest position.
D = -0.012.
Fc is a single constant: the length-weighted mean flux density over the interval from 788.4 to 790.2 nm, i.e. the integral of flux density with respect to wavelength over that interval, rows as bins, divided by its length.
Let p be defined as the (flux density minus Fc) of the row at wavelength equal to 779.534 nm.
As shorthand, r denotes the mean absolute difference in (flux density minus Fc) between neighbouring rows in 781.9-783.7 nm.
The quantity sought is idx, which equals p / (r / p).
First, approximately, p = -0.06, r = 0.022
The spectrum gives 0.17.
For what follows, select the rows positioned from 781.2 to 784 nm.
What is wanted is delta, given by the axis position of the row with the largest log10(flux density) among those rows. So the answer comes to 781.691 nm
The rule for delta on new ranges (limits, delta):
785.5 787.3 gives 786.023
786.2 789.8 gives 789.287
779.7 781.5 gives 780.971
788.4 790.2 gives 789.287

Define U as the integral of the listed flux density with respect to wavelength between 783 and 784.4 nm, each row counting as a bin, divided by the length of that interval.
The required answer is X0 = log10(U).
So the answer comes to -0.293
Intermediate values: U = 0.509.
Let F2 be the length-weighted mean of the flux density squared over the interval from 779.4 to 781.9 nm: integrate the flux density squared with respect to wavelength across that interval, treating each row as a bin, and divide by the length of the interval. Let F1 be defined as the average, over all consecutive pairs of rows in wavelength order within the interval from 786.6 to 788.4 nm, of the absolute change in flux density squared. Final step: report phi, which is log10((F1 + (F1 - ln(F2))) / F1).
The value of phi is 1.67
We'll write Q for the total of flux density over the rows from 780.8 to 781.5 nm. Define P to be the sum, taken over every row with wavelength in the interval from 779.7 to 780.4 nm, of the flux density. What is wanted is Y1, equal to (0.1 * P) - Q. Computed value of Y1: -1.00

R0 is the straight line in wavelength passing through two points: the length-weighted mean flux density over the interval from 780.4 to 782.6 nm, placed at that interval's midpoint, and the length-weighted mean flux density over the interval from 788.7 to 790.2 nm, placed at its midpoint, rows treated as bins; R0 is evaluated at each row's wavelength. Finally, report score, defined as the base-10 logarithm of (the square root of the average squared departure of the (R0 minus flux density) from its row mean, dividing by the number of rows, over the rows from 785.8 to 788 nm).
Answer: -1.80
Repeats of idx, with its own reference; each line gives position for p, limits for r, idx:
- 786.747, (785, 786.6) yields 0.06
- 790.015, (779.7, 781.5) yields 0.00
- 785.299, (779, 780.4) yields 0.22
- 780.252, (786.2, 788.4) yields 0.27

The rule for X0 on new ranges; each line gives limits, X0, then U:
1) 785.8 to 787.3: -0.270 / 0.537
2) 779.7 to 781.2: -0.283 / 0.522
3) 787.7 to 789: -0.243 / 0.572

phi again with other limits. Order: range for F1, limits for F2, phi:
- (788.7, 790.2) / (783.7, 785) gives 2.07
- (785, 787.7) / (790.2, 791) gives 1.62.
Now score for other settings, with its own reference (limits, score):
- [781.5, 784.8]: -1.56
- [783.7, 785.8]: -1.94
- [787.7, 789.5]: -1.88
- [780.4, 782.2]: -1.83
